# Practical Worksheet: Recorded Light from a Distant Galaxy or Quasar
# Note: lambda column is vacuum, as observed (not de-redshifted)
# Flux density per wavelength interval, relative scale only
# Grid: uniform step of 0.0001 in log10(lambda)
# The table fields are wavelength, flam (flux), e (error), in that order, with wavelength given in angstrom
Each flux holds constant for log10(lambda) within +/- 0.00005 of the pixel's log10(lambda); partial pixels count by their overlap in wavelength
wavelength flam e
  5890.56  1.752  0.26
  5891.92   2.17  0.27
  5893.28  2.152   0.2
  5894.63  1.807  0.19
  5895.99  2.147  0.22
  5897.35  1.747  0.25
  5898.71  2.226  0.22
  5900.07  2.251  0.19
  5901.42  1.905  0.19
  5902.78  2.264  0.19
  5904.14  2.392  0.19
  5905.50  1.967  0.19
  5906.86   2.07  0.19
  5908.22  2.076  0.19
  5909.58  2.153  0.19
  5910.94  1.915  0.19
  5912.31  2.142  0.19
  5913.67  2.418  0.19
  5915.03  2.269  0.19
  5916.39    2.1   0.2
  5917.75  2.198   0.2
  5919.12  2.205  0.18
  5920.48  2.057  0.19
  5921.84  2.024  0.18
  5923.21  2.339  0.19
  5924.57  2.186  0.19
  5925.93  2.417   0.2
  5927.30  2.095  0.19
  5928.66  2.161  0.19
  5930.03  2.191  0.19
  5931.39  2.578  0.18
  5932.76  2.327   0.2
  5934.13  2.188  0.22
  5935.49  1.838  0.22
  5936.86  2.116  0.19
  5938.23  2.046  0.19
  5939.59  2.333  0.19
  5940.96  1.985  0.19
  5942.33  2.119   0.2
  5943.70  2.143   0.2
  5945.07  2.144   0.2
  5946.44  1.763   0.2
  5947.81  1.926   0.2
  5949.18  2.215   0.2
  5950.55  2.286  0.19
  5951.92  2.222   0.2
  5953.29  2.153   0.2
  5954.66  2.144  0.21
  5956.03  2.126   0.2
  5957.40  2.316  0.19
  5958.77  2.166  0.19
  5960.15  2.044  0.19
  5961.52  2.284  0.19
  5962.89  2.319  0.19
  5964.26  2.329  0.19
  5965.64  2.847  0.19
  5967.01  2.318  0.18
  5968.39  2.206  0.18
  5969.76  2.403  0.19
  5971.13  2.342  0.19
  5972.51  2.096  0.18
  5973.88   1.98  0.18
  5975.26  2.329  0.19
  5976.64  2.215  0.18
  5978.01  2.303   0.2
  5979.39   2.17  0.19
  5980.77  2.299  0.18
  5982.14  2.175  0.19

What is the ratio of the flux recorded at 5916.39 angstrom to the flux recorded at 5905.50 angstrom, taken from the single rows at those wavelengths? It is 1.07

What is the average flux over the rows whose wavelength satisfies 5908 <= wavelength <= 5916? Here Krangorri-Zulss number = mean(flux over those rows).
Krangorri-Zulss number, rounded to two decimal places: 2.16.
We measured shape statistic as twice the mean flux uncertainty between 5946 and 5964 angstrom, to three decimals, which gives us 0.392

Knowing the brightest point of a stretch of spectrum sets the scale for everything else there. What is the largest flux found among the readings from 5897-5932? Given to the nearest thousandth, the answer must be 2.578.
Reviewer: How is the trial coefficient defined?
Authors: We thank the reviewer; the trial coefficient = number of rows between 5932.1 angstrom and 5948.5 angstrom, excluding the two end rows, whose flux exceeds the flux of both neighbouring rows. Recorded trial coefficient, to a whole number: 3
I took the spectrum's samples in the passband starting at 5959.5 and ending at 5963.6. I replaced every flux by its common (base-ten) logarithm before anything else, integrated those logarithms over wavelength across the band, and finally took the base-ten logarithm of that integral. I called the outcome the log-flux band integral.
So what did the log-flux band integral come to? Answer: 0.15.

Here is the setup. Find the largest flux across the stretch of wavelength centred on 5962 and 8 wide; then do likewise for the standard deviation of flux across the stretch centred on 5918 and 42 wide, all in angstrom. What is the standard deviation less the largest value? -2.67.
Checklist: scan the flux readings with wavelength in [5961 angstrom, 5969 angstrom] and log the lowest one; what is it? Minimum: 2.206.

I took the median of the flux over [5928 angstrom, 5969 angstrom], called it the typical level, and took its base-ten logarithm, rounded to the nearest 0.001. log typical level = 0.338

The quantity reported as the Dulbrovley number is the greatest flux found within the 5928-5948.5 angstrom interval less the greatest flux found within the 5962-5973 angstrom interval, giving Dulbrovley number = -0.27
